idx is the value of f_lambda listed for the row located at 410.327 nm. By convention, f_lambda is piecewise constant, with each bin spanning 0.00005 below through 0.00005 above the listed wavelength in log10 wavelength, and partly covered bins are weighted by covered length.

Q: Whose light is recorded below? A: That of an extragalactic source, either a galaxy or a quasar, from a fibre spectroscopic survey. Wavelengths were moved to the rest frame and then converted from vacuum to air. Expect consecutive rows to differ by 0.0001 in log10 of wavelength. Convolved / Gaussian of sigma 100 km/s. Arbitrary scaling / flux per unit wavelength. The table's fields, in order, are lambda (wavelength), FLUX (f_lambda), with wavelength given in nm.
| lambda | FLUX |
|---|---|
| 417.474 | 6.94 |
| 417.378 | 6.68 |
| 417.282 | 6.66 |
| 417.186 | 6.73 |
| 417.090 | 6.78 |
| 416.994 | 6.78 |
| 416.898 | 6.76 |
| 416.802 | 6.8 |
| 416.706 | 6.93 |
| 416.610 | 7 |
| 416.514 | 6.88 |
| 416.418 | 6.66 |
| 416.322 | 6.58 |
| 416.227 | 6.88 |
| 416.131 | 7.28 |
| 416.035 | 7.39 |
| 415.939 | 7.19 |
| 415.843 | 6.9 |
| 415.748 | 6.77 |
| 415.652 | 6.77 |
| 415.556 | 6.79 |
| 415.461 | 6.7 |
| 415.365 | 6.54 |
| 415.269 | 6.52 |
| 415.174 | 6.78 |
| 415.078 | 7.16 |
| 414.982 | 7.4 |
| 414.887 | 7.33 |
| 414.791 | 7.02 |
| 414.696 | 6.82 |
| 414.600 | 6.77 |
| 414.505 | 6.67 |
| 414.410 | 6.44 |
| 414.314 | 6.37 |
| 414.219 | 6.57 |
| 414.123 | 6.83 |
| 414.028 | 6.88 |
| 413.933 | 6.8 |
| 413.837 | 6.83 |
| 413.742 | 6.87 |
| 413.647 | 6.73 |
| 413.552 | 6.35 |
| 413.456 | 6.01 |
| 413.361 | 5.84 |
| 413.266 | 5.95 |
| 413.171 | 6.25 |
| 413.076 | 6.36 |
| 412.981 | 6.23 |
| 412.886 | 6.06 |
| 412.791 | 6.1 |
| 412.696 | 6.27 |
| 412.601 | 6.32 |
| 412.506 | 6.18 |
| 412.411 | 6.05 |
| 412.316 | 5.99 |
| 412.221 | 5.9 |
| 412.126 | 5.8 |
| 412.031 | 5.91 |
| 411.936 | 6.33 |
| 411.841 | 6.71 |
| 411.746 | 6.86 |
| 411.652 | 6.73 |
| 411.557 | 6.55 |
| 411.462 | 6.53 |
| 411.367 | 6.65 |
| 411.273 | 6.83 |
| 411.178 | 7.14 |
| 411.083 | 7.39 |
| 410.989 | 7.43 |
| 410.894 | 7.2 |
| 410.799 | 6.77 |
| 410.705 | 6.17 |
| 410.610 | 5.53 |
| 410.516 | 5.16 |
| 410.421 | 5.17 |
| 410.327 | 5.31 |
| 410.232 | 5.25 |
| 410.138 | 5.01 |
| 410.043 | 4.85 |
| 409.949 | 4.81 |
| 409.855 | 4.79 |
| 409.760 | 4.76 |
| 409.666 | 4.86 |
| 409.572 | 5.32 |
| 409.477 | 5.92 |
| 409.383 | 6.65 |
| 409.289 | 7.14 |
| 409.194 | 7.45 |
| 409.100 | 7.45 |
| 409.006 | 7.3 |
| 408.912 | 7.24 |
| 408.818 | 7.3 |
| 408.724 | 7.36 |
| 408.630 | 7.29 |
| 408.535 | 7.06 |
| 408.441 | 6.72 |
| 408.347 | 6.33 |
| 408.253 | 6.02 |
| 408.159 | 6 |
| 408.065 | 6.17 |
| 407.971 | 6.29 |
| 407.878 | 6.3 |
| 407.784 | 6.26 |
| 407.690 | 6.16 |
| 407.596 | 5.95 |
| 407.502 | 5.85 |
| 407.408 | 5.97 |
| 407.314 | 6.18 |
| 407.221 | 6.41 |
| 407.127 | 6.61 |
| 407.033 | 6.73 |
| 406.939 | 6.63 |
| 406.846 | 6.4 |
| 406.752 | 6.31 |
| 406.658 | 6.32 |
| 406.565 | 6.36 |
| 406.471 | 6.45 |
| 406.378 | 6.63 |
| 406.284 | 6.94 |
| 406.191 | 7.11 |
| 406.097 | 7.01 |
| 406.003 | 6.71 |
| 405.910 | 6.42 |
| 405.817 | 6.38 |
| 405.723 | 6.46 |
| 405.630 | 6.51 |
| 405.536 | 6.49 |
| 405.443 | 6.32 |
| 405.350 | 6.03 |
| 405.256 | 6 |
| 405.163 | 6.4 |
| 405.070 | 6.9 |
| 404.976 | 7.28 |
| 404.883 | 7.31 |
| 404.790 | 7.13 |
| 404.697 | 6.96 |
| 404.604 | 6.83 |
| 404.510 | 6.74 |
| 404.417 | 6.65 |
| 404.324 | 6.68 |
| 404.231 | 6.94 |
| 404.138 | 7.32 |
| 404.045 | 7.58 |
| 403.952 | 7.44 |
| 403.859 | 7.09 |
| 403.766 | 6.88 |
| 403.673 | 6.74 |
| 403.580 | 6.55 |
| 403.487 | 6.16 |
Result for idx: 5.31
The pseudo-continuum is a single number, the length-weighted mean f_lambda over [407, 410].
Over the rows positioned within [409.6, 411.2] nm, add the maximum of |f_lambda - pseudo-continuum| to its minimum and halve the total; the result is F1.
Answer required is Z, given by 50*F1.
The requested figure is 43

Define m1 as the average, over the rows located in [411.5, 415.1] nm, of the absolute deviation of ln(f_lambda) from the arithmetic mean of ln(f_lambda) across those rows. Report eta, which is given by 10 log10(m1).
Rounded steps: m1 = 0.056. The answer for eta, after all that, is -12.5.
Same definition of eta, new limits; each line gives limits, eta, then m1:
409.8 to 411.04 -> -8.9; 0.128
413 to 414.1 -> -12.7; 0.054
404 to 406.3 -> -13.1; 0.049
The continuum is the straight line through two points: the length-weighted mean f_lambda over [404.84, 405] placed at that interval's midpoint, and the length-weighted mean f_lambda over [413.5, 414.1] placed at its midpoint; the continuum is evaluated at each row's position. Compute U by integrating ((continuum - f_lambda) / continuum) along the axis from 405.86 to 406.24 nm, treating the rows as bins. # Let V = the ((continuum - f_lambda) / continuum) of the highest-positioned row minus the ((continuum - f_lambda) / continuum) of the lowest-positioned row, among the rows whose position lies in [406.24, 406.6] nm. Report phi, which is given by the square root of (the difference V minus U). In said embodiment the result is 0.24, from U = 0.02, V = 0.08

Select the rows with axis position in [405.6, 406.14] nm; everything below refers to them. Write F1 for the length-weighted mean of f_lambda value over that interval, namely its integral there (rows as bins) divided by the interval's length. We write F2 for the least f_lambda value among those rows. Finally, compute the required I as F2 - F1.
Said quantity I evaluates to -0.2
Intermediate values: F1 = 6.6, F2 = 6.38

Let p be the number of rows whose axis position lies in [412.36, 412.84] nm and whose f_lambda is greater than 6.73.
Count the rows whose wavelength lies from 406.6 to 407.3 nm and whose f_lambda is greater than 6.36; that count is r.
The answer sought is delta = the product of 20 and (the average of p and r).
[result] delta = 50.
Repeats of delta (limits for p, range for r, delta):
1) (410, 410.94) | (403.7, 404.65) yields 120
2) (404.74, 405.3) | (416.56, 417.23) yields 110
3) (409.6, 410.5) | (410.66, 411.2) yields 50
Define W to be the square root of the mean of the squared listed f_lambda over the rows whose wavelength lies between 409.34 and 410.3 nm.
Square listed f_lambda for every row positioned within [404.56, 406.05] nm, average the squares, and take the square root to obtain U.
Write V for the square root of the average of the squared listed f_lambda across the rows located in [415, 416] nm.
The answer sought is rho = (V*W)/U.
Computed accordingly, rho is 5.4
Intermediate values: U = 6.64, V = 6.82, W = 5.3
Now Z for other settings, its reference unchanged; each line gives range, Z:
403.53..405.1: 37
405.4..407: 20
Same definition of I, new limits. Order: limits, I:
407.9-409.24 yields -0.9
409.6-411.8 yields -1.2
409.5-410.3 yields -0.2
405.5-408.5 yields -0.6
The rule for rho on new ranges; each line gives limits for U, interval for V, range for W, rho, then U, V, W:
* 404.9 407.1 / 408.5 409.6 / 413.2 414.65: 7.0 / 6.56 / 6.99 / 6.5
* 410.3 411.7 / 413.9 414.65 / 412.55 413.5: 6.3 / 6.48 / 6.67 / 6.1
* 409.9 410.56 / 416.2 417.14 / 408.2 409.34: 9.5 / 5.08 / 6.81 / 7.1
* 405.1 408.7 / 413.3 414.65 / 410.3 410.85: 5.8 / 6.43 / 6.58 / 5.7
